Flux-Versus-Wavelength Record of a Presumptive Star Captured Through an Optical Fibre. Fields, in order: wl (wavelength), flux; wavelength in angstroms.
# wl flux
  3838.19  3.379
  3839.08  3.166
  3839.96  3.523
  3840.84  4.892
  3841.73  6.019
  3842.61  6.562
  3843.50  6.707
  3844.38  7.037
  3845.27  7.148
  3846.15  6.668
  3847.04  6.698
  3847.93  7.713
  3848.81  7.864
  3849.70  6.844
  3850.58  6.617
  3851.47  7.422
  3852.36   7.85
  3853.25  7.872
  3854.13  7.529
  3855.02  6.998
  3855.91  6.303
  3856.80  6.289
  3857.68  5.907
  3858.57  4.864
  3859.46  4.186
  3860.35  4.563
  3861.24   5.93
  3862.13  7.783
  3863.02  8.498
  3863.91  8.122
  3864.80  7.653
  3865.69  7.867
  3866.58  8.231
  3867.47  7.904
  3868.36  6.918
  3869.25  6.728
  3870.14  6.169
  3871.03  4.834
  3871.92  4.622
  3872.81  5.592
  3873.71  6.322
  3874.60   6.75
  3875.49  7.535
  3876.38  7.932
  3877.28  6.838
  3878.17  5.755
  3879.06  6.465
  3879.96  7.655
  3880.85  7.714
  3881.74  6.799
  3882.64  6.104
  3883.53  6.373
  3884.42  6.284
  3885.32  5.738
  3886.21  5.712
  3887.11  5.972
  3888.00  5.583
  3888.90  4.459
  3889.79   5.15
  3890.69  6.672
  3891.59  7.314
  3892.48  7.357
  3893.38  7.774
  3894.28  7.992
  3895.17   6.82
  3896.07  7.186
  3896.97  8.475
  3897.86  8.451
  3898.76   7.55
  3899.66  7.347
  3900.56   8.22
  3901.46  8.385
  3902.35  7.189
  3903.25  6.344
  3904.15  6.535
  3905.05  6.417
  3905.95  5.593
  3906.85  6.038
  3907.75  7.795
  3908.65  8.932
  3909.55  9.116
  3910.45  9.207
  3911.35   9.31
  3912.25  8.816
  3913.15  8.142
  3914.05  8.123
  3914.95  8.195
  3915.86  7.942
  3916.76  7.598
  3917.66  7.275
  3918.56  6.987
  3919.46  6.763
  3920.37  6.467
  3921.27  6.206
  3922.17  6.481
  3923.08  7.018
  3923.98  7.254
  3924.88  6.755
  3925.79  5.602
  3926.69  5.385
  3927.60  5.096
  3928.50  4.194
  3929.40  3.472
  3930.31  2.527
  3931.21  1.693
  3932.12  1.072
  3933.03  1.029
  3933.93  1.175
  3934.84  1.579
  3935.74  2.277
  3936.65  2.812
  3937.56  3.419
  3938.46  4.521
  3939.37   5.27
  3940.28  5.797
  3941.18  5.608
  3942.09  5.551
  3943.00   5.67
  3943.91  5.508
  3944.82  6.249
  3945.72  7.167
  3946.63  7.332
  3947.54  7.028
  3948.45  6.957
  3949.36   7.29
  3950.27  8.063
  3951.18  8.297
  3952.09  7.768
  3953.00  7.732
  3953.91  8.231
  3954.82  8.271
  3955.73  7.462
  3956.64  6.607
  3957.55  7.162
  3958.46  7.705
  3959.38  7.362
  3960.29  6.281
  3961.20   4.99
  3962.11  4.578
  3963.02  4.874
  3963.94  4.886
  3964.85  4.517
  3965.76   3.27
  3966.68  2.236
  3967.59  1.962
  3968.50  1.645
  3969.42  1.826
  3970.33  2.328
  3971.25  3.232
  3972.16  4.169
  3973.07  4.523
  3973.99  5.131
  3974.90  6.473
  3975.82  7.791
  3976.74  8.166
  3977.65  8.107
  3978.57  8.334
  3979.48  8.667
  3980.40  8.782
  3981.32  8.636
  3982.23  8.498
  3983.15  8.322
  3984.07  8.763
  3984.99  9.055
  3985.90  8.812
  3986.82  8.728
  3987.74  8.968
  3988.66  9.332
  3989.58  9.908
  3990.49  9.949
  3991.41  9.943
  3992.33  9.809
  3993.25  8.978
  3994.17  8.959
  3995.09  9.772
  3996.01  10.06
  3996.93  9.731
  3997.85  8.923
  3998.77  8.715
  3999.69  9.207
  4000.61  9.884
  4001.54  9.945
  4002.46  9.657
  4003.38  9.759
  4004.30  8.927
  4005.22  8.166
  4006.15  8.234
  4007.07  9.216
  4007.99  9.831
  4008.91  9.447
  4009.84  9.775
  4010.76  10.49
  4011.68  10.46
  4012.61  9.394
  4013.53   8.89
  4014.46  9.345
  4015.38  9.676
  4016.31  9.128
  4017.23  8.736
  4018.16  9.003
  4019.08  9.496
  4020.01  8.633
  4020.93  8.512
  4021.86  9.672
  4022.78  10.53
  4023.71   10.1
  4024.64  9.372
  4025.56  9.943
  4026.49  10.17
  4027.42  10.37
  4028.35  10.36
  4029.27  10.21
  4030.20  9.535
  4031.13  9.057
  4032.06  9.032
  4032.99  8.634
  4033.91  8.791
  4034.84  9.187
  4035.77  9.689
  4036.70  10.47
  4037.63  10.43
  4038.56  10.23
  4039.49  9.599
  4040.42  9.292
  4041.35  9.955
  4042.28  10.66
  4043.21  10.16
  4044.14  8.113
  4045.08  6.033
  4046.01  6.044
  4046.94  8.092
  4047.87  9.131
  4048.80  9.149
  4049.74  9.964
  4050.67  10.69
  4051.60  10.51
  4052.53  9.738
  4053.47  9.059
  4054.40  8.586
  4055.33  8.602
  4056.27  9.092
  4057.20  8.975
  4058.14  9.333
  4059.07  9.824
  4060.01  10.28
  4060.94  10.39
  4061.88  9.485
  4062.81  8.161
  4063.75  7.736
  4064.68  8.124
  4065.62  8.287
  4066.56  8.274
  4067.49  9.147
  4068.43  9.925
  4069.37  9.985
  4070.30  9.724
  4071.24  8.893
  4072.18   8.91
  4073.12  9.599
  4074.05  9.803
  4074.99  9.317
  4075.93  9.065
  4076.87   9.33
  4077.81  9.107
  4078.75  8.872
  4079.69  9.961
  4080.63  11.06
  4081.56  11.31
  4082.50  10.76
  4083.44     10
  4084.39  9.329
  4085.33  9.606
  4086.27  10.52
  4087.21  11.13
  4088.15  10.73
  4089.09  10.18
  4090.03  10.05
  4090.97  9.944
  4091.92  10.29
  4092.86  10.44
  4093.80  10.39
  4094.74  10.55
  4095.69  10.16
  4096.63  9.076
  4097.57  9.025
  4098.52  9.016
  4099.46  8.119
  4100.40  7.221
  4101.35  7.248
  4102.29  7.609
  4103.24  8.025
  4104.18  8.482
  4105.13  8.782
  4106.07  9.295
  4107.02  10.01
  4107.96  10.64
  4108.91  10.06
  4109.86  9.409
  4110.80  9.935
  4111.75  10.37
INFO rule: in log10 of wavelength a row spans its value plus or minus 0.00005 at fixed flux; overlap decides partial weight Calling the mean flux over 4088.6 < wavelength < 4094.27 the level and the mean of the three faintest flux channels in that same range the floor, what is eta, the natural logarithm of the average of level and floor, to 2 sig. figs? 2.3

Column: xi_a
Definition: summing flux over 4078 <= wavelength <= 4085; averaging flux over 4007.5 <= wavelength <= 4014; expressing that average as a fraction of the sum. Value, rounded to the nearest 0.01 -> 0.14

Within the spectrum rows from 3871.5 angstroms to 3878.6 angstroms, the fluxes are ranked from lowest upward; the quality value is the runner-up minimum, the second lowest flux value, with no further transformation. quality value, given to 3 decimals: 5.592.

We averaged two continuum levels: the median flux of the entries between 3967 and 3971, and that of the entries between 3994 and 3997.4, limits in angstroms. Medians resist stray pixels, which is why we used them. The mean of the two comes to 5.82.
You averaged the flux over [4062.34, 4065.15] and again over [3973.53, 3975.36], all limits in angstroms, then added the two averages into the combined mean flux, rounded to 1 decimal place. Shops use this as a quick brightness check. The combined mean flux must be 13.8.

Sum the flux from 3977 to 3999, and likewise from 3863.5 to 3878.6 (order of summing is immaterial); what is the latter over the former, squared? 0.28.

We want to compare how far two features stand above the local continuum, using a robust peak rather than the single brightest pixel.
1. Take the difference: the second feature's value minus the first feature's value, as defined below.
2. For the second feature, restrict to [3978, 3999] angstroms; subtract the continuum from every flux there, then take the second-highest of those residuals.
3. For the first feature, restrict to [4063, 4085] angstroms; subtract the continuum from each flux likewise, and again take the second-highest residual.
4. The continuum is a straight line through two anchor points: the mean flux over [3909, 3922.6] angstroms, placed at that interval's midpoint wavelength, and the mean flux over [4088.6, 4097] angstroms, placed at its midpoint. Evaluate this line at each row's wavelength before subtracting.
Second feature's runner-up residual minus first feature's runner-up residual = 0.1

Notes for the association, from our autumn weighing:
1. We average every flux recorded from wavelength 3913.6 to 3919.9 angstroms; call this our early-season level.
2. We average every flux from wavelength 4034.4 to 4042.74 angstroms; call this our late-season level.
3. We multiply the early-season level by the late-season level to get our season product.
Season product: 75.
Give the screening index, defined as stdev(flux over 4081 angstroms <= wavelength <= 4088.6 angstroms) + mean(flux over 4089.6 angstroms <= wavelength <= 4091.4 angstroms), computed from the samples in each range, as 10.7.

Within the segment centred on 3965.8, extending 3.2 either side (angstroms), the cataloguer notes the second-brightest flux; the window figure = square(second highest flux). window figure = 24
